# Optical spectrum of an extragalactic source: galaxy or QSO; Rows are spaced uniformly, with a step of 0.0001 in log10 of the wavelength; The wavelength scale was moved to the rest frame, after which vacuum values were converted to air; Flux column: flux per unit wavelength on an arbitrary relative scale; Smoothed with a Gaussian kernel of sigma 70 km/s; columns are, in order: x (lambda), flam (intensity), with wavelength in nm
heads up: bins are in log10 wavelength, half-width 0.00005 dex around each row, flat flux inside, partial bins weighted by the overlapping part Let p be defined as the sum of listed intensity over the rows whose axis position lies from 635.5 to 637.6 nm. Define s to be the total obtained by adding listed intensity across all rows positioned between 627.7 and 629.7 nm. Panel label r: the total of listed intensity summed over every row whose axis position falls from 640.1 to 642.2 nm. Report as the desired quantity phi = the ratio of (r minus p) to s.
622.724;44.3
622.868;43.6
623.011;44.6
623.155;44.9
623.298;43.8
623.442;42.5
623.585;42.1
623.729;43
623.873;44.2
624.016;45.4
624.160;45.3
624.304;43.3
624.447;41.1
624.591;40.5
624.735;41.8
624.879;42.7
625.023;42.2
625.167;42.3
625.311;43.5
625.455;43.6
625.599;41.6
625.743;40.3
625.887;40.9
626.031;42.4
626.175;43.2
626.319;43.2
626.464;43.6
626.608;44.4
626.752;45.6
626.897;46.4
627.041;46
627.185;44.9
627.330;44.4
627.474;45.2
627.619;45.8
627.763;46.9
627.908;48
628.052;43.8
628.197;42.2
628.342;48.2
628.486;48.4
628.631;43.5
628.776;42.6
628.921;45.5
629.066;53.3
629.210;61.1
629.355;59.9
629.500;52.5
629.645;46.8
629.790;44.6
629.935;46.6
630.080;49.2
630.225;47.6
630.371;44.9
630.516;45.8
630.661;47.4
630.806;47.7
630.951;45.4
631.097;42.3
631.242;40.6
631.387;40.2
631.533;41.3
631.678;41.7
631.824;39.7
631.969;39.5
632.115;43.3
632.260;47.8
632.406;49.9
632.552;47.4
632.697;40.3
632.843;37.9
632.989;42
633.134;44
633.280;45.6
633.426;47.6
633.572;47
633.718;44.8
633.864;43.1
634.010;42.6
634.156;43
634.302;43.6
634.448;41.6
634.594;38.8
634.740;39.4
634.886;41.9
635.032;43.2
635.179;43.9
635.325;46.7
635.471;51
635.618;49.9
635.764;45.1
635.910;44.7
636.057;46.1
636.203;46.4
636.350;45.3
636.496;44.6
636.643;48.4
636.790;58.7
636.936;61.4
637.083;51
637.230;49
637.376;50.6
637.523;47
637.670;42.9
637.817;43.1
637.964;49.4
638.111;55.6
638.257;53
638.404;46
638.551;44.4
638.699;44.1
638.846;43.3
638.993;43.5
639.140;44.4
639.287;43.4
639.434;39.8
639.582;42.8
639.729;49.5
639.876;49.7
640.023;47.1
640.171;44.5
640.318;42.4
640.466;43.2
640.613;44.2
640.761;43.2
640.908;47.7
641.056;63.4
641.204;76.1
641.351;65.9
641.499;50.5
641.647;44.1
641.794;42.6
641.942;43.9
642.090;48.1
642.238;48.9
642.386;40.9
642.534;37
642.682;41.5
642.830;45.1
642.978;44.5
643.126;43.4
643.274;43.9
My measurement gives 0.02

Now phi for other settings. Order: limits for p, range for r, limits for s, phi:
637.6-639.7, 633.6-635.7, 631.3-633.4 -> -0.04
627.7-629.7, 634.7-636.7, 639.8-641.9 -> -0.07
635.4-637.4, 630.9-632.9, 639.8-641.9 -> -0.13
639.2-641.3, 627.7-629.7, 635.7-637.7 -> 0.01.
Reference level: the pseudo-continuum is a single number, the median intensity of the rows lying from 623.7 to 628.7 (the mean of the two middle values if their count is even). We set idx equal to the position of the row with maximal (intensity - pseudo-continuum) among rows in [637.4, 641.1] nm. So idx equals 641.056 nm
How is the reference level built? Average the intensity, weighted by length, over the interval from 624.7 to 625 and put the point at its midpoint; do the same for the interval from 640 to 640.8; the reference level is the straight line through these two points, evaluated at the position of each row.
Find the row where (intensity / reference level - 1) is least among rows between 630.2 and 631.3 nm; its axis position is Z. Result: 631.242 nm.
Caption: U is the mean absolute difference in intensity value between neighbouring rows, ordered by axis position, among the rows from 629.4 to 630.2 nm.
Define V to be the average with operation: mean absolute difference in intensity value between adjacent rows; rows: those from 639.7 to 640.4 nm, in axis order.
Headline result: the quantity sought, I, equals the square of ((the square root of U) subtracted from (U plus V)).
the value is 10.4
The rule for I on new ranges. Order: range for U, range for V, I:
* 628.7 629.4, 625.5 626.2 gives 14.1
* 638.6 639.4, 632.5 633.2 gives 14.2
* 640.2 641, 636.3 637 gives 23.5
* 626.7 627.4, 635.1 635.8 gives 9.7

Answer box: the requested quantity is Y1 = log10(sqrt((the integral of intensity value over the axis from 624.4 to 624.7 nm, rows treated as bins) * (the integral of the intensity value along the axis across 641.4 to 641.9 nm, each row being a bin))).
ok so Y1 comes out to 1.23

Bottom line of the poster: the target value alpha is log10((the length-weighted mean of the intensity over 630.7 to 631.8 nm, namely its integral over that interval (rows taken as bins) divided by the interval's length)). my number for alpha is 1.63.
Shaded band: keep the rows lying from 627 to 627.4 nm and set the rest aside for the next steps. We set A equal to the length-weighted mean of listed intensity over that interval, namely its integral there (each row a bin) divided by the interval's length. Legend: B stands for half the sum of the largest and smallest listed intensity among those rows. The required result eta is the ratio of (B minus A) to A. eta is 0.0041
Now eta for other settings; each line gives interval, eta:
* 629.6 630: -0.0052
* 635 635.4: 0.0043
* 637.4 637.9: -0.0008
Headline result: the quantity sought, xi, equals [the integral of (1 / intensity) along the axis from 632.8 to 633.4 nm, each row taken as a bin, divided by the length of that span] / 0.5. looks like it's 0.047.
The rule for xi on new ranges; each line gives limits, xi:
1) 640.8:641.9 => 0.038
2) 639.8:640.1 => 0.041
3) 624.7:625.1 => 0.047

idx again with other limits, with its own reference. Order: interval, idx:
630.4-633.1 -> 632.406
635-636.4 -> 635.471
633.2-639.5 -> 636.936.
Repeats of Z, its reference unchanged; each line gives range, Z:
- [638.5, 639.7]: 639.434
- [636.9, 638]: 637.670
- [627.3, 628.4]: 628.197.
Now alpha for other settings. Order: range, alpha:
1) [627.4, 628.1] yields 1.66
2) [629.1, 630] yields 1.72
